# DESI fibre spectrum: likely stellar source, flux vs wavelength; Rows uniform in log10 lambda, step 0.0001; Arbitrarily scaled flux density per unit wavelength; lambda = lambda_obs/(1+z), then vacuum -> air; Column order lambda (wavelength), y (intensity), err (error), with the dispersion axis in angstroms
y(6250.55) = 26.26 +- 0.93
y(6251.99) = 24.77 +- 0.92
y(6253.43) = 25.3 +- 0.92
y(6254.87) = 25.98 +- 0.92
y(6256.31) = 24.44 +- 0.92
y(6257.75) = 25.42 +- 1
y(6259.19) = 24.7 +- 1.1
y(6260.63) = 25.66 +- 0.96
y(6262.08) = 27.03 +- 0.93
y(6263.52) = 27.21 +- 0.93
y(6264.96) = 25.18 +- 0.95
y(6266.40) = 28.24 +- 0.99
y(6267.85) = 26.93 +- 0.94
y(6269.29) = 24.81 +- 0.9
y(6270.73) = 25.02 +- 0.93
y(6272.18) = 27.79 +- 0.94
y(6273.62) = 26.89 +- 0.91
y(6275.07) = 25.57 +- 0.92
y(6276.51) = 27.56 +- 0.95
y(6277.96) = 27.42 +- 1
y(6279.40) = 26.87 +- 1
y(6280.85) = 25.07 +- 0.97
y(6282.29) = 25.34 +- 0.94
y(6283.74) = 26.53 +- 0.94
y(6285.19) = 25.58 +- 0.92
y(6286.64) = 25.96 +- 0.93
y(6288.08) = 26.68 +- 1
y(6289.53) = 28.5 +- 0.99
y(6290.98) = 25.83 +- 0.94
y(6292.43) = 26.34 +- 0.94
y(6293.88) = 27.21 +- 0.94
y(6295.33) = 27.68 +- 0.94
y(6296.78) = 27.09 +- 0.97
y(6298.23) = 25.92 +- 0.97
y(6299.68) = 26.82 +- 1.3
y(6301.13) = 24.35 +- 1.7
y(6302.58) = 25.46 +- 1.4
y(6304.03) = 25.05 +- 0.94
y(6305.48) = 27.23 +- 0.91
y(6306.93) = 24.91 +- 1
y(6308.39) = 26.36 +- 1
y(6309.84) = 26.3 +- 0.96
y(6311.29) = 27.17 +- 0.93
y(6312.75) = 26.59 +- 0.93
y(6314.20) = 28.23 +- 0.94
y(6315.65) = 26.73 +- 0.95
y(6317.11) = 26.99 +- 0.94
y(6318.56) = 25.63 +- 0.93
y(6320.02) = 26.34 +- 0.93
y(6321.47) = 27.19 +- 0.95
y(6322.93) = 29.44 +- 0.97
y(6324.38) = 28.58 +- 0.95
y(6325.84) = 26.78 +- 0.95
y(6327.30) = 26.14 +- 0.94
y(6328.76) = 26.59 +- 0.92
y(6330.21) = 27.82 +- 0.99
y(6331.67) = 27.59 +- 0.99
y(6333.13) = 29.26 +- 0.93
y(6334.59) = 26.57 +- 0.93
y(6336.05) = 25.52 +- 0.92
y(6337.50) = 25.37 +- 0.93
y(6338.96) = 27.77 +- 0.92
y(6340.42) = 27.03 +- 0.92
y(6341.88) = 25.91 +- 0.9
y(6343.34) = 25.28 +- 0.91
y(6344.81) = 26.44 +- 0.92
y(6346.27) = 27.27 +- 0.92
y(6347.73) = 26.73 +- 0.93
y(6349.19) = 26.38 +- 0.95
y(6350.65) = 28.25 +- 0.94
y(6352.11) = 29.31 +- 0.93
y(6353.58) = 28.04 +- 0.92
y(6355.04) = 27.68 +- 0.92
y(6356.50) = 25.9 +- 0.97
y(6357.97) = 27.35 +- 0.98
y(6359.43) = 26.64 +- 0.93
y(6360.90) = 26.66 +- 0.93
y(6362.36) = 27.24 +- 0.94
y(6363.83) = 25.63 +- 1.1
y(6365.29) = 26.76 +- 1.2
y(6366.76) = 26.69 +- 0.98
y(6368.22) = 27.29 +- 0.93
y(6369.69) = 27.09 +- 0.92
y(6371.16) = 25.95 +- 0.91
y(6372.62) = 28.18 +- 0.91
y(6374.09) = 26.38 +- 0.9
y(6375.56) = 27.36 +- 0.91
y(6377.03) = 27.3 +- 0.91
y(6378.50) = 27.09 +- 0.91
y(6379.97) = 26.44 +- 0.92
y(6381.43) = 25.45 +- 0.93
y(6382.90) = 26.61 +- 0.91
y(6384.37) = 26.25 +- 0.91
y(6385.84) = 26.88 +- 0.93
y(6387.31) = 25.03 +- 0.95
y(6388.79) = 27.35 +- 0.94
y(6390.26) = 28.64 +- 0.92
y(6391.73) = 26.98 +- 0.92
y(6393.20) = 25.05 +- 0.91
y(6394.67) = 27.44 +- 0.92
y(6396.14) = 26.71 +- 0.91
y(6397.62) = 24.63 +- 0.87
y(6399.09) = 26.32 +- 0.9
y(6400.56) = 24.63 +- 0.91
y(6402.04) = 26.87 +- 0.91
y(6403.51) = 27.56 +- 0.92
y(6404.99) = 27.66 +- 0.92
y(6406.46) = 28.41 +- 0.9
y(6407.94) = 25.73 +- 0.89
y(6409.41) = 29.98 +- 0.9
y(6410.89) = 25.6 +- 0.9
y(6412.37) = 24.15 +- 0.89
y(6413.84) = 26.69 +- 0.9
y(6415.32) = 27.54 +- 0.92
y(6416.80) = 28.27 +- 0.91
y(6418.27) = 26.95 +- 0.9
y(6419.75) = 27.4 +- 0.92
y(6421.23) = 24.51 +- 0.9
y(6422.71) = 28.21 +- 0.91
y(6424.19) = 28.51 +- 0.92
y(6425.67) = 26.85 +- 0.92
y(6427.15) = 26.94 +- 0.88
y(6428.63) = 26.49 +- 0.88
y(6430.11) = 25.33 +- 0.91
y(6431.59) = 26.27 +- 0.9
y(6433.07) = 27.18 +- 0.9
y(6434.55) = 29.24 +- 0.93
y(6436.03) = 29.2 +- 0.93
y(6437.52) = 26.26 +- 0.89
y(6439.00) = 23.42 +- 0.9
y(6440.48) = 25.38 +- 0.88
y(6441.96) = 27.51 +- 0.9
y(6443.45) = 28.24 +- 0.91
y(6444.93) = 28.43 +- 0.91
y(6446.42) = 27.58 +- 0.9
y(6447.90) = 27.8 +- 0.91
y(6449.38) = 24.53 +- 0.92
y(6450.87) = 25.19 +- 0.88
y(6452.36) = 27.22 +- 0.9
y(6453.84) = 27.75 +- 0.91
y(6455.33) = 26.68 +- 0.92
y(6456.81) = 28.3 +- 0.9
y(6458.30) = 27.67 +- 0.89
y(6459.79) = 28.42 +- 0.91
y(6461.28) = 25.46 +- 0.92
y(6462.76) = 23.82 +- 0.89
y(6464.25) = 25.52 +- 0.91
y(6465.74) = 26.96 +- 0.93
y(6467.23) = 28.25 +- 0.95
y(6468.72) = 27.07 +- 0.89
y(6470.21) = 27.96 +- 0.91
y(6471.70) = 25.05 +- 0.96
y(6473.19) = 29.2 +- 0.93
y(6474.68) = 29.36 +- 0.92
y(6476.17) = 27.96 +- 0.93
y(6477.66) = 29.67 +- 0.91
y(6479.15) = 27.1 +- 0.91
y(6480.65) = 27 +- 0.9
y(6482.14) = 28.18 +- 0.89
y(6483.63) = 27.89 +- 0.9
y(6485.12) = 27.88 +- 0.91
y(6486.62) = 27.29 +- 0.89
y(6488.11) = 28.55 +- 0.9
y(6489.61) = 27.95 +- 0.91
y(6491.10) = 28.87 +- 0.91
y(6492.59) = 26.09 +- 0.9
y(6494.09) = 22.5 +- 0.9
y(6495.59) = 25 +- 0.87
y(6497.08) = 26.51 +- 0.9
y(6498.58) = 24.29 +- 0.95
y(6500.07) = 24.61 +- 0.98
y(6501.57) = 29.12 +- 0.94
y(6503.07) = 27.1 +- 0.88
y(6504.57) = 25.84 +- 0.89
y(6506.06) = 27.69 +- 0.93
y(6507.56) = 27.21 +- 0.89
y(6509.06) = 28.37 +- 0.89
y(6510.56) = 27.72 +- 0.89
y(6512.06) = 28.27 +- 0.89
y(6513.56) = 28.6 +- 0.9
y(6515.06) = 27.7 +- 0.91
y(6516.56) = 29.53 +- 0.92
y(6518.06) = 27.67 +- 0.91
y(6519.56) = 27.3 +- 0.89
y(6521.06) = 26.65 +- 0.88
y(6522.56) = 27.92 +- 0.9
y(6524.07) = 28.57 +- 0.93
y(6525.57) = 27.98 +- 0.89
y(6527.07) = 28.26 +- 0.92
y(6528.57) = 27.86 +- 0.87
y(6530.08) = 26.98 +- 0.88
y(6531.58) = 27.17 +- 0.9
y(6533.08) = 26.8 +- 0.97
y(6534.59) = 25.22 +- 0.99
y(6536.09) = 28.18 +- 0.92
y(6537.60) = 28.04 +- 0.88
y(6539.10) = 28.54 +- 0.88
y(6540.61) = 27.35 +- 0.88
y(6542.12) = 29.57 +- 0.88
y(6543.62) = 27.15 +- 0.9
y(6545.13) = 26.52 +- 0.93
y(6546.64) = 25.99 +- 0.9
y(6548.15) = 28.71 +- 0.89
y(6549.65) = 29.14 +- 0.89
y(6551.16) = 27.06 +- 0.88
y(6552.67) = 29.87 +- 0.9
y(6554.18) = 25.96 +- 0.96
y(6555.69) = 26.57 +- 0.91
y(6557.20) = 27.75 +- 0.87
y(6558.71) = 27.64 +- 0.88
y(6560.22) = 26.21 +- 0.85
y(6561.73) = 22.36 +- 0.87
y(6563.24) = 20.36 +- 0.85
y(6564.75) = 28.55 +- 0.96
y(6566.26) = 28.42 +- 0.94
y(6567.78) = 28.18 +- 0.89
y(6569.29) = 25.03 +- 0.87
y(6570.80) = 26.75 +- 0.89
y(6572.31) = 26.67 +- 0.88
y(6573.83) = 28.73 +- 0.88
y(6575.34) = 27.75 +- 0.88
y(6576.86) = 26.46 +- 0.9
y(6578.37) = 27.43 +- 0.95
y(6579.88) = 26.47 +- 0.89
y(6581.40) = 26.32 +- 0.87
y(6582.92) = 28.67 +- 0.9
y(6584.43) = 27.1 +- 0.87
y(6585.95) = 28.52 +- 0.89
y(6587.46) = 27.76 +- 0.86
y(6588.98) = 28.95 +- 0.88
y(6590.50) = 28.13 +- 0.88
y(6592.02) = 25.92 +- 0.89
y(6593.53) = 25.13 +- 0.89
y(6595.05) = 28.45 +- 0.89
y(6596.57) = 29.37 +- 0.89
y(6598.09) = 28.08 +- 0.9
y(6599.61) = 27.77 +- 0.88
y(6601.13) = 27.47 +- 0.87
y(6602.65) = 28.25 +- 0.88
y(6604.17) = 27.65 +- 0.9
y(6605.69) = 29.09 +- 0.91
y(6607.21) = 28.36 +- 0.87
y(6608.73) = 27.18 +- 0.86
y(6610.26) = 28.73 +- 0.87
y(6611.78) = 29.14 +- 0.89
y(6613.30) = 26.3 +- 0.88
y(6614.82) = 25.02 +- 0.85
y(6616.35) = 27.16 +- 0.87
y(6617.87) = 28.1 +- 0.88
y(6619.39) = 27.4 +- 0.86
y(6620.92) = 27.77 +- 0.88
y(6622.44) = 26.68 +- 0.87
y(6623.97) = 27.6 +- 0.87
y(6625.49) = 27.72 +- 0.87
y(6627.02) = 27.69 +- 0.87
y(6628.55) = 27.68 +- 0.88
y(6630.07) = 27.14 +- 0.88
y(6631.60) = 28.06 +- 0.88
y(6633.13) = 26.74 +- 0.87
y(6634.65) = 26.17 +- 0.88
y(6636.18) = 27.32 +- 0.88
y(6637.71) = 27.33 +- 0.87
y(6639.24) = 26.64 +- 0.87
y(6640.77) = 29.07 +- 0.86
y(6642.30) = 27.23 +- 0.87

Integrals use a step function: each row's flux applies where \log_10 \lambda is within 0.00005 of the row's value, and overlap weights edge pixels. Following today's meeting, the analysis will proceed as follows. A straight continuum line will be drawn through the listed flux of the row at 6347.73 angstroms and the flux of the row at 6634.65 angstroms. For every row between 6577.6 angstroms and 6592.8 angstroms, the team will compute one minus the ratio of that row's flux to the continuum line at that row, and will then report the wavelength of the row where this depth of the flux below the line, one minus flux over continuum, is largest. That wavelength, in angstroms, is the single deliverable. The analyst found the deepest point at 6592.02 angstroms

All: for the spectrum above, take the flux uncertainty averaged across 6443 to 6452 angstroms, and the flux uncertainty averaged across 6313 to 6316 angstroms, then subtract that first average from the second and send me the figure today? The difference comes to 0.040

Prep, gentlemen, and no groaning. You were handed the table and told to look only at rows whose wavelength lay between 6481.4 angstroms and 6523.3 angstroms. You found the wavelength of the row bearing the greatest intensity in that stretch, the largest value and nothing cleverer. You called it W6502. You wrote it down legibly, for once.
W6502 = 6516.56 angstroms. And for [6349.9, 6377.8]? 6352.11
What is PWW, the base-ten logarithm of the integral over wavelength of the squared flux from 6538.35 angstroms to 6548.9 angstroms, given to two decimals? 3.91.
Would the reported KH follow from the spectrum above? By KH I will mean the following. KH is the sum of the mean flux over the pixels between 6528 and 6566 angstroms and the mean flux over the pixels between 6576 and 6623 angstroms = 54.6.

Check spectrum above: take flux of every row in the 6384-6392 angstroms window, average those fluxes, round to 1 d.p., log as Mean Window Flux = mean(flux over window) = 26.9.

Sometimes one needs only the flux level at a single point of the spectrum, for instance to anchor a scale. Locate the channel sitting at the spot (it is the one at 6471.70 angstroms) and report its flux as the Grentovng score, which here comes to 25.05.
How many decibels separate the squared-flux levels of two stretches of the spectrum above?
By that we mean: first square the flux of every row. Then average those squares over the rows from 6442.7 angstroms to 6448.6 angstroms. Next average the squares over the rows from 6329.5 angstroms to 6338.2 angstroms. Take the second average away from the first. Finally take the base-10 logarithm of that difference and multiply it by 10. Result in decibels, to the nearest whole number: 17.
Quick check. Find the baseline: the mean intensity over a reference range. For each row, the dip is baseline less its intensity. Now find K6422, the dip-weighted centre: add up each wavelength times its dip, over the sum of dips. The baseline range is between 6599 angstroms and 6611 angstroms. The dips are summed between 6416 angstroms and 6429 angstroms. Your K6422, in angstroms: 6423.5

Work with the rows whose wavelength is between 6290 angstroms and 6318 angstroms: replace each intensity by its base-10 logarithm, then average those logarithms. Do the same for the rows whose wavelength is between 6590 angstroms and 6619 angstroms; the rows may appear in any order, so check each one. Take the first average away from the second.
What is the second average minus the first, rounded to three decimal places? 0.019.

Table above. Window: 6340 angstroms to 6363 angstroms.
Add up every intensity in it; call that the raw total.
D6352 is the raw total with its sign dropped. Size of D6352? 432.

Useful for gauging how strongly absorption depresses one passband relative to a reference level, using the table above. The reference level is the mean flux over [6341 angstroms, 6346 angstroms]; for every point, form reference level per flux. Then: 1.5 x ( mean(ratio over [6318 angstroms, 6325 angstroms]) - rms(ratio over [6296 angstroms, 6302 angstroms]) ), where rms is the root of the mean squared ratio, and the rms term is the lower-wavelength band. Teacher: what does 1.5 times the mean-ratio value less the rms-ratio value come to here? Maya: -0.08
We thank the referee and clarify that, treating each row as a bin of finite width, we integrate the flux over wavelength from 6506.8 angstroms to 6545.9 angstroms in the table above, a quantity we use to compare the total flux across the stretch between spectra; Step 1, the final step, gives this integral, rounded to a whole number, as 1084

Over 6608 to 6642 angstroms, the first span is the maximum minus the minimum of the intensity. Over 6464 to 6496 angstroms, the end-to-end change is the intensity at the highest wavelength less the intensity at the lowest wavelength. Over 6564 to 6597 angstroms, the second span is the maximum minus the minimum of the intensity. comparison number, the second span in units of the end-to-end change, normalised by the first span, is -2.0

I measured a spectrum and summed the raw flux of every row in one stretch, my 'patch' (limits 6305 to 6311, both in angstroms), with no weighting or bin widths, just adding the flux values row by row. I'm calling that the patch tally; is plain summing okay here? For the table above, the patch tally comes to 104.8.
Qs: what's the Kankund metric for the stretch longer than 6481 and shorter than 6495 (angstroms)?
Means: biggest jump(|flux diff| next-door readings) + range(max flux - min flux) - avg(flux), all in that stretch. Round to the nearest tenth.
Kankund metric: -17.3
